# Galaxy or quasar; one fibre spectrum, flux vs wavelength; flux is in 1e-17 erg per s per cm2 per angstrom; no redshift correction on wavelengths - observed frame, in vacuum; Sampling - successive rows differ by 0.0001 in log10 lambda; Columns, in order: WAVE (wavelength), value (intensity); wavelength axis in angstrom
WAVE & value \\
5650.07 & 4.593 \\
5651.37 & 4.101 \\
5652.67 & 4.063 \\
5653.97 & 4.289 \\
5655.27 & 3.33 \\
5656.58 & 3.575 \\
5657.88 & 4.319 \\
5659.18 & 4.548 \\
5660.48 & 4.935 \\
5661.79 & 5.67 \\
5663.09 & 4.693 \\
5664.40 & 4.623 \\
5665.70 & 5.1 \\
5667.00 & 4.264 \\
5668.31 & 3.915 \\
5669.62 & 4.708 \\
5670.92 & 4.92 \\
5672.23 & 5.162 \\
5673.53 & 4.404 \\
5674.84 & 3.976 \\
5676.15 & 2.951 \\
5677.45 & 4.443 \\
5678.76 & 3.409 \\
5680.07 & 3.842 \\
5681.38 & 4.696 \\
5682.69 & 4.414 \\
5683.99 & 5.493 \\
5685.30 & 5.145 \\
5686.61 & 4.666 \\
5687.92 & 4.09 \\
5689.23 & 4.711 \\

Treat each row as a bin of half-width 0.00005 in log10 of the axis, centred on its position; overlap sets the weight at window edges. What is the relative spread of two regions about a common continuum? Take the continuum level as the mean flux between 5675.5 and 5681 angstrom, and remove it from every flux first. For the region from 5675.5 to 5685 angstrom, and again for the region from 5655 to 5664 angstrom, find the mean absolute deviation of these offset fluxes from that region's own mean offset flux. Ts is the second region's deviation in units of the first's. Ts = 0.90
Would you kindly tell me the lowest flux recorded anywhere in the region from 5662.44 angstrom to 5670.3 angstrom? 3.915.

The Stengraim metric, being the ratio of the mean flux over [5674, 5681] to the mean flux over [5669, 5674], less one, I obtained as -0.22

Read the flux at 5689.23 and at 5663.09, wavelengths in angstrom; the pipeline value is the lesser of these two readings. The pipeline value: 4.7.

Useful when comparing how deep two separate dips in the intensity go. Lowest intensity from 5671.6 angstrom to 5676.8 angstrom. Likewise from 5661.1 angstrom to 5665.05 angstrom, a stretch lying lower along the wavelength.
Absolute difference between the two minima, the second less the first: 1.7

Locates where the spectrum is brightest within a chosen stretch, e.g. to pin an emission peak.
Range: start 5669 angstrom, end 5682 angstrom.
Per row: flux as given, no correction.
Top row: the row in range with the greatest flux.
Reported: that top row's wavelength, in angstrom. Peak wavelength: 5672.23 angstrom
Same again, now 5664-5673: 5672.23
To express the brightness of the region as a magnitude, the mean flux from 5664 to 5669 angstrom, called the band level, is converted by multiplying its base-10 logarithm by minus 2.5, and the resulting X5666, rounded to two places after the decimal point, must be -1.63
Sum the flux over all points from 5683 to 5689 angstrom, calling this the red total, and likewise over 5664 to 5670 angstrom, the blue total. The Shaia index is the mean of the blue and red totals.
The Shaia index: 21.0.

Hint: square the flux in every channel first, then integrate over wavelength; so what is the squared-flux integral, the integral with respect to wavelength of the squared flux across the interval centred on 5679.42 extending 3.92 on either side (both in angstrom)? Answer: 126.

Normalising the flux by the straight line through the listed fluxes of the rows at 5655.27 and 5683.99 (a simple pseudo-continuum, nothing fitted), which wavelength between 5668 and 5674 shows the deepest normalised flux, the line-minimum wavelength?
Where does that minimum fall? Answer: 5668.31 angstrom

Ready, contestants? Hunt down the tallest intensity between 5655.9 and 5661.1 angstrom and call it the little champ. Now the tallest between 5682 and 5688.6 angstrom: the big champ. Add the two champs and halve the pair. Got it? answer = 5.21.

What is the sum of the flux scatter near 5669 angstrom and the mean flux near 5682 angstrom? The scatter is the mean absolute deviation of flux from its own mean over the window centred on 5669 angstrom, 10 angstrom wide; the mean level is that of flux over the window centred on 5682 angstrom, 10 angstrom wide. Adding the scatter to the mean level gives 4.8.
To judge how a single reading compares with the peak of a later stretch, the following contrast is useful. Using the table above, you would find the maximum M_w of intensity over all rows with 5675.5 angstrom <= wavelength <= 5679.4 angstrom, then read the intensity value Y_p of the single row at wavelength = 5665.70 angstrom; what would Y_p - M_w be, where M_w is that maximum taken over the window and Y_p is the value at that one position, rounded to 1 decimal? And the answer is 0.7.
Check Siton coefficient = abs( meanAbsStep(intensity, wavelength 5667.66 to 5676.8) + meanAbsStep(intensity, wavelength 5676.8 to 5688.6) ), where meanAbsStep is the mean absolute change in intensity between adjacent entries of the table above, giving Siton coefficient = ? 1.21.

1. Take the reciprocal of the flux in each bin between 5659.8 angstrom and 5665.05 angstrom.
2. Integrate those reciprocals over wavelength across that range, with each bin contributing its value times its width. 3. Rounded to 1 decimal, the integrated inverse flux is 1.1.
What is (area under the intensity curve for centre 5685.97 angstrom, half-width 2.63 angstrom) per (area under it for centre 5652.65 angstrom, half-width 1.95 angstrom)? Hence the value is 1.6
